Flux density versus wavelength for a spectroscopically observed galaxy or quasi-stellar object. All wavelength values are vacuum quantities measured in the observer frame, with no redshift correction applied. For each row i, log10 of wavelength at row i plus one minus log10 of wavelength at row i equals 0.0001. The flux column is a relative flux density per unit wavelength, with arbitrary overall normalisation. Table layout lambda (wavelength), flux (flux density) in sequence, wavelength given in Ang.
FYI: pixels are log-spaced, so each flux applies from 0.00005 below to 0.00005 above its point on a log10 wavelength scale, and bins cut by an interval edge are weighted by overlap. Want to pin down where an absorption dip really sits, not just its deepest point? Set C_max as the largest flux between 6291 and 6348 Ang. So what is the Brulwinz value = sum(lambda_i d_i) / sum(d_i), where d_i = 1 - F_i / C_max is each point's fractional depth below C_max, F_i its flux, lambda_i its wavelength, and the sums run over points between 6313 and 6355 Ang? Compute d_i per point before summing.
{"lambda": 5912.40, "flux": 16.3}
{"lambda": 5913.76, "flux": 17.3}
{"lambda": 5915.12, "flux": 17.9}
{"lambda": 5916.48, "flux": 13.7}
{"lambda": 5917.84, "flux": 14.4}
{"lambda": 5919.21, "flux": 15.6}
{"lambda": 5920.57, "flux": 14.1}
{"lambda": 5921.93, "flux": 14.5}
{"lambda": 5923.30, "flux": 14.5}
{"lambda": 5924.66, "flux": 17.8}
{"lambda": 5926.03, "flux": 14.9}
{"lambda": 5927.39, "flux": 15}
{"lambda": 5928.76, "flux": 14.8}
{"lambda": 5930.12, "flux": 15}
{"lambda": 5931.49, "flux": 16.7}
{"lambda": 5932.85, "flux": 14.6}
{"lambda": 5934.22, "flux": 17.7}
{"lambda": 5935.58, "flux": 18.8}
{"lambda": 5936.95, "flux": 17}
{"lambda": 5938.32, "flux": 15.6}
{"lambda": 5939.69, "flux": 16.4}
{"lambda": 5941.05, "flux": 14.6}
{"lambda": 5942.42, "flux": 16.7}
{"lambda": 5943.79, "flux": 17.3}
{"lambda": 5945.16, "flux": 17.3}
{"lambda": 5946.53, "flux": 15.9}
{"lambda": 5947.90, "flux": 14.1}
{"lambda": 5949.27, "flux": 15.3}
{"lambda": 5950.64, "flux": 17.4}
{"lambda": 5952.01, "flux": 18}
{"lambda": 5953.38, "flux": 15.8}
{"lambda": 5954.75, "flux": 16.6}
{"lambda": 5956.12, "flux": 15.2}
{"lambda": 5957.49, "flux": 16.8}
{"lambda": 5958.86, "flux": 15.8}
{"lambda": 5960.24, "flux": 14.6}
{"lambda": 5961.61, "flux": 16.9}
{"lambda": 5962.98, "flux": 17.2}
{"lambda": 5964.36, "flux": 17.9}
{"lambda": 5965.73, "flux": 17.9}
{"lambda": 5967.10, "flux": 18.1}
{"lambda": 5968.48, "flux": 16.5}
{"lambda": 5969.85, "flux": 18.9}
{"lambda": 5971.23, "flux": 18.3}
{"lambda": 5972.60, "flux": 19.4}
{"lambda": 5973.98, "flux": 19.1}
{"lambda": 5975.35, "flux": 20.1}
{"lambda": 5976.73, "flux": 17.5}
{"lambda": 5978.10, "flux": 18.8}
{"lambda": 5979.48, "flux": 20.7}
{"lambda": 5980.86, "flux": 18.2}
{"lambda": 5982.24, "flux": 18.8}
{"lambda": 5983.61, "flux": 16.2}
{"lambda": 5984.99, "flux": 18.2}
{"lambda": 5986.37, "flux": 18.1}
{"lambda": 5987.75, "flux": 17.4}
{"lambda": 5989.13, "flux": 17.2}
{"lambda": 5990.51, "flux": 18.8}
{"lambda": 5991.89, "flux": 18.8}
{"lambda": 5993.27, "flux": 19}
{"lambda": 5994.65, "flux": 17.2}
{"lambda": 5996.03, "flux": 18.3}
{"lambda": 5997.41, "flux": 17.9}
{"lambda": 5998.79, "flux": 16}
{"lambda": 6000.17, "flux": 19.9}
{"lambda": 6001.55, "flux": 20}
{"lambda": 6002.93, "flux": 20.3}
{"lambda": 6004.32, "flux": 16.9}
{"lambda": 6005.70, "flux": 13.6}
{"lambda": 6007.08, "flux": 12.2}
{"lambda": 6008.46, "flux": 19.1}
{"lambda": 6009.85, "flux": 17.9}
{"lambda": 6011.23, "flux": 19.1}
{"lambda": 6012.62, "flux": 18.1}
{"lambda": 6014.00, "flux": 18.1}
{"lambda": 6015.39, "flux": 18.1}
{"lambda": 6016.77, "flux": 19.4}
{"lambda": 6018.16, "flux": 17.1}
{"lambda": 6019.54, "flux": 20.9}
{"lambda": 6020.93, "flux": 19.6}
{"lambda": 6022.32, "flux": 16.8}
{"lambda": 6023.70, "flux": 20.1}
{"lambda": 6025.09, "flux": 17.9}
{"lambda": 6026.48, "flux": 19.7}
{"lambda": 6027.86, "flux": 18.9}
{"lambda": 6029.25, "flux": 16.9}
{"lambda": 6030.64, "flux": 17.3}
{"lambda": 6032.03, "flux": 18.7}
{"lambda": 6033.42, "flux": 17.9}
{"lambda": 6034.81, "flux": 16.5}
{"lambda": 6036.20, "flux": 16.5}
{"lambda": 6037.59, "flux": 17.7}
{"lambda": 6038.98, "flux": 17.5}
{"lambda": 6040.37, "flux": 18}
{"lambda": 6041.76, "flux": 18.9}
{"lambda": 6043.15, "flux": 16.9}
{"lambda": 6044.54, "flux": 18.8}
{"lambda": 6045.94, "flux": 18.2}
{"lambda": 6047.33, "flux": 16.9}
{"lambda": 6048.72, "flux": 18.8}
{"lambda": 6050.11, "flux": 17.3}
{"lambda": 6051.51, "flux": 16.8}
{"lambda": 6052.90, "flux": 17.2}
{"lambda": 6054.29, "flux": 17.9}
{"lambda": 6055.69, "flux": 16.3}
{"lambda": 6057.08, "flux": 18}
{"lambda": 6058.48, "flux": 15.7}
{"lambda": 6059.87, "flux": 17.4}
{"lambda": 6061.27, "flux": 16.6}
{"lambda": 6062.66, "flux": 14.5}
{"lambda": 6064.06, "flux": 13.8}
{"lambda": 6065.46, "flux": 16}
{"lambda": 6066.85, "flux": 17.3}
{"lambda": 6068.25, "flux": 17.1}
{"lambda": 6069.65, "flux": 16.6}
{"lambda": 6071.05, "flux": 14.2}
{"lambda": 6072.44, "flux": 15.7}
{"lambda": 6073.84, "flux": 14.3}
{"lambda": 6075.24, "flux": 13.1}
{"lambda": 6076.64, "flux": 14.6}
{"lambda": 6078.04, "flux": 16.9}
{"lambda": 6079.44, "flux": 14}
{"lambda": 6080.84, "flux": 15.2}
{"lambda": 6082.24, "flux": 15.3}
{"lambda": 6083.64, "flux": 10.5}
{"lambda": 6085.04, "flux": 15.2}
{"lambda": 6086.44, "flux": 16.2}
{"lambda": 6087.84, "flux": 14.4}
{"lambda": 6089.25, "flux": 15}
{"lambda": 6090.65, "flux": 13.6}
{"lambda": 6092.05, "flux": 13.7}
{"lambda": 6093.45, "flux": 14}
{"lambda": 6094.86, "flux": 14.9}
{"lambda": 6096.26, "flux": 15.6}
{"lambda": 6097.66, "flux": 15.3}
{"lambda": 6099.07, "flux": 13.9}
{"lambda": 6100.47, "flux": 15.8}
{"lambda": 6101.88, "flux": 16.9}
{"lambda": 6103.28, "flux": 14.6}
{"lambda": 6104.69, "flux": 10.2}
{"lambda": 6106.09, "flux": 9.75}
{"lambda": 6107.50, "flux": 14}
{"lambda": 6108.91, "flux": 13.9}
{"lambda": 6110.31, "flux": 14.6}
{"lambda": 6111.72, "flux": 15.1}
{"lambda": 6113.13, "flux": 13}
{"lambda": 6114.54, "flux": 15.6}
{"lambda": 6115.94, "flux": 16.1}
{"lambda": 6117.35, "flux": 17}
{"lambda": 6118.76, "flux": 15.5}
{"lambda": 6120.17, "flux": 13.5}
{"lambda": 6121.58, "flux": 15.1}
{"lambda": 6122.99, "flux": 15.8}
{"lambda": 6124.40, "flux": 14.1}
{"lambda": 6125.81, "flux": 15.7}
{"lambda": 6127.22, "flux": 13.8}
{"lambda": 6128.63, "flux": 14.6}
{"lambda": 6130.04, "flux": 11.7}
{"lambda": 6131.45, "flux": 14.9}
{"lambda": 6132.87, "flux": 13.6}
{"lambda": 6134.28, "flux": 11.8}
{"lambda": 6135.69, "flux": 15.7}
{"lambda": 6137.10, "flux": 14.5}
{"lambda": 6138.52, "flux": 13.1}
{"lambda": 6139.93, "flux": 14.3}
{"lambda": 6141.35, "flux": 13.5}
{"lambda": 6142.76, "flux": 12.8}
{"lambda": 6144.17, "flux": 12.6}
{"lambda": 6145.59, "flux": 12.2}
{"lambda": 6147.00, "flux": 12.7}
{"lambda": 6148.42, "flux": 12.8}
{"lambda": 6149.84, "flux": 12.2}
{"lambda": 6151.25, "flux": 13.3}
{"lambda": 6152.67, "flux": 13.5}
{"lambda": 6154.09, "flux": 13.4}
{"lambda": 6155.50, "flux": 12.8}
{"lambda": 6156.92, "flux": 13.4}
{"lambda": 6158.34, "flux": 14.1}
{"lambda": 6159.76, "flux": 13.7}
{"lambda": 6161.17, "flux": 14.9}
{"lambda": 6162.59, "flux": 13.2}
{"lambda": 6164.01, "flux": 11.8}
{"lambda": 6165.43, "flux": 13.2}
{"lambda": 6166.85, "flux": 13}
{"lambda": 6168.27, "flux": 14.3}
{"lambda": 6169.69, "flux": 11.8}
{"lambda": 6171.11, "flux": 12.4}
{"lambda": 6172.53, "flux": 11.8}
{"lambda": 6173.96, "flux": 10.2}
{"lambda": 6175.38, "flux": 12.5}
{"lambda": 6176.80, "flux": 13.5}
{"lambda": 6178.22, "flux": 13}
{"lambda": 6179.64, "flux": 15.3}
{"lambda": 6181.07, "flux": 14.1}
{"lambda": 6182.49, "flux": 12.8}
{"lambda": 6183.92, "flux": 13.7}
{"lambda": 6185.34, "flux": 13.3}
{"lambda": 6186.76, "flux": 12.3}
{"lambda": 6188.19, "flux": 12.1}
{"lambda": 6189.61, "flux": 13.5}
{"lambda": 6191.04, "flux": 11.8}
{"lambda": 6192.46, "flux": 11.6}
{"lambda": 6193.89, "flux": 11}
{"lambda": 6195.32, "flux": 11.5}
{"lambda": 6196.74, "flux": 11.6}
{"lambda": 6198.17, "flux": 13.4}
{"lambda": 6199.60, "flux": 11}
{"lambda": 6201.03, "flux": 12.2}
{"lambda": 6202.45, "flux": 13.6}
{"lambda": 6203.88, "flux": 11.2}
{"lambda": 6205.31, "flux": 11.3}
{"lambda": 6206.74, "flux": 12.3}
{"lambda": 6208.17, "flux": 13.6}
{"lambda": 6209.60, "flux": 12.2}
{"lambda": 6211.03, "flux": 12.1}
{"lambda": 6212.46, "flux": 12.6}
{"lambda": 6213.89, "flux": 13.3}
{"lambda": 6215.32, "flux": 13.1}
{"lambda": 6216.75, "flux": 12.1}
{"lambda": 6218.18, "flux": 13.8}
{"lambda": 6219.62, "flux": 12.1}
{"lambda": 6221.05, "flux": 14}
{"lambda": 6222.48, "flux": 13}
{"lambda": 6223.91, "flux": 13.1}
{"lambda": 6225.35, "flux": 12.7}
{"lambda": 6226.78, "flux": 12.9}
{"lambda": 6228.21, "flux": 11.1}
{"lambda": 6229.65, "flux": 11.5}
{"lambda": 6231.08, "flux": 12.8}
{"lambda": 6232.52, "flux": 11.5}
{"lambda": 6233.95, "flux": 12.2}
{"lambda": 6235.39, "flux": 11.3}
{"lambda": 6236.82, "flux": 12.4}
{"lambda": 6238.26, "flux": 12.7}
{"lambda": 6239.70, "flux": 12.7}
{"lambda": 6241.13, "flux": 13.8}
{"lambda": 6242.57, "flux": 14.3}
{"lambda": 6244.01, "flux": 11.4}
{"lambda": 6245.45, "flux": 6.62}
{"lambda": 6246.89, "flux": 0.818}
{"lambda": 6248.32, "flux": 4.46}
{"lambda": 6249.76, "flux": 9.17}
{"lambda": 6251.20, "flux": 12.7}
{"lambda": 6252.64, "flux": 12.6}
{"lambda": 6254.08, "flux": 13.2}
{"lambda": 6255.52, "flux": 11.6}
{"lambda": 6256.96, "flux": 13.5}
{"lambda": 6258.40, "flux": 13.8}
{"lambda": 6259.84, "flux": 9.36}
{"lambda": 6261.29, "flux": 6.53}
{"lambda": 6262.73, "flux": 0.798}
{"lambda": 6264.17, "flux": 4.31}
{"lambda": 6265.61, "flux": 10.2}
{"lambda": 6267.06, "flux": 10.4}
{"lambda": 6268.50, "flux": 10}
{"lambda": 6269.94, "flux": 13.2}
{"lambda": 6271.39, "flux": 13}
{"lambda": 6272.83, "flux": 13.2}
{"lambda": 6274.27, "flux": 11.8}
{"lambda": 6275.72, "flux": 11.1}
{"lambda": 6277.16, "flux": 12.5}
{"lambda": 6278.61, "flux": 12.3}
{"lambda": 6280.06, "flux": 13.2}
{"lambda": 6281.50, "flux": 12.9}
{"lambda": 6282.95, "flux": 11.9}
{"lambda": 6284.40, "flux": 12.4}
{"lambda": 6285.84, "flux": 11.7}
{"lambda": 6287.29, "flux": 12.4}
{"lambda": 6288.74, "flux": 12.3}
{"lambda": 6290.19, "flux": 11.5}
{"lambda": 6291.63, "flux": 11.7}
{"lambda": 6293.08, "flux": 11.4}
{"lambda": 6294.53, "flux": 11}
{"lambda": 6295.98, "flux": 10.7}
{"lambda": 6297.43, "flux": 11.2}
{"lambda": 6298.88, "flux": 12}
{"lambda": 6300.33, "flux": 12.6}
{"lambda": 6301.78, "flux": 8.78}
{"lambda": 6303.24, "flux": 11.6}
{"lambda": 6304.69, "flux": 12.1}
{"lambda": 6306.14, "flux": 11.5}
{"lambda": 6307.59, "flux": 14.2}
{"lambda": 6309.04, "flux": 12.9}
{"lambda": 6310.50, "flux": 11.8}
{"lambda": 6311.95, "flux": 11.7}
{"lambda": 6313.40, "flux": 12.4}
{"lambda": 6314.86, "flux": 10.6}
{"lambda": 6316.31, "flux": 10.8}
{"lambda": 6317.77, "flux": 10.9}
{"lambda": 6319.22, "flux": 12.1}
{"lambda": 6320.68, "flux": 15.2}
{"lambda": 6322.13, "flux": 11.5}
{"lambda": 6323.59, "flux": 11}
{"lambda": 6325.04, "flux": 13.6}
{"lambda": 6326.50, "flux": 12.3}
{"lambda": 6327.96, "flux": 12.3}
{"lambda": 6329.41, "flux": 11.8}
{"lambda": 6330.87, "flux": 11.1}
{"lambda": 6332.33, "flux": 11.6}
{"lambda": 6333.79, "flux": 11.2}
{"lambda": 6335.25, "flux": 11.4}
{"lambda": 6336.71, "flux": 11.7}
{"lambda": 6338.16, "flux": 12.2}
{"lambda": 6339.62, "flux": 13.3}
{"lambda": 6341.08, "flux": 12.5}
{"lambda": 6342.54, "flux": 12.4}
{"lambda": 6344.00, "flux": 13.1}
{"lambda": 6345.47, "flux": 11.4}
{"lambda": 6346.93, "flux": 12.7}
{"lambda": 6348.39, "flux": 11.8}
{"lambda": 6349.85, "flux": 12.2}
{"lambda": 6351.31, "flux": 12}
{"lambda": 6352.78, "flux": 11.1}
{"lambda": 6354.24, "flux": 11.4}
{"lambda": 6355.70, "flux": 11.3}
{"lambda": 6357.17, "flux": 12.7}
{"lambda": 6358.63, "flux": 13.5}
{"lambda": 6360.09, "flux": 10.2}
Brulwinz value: 6333.7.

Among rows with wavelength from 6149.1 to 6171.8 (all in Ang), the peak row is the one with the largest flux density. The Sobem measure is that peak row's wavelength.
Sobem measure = 6161.17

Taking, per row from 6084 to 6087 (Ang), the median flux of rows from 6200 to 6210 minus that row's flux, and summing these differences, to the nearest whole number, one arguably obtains -7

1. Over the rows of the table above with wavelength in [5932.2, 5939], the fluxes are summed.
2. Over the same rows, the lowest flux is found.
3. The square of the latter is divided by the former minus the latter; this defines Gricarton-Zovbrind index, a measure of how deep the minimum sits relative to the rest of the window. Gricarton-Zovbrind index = 3.1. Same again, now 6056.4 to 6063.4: 3.1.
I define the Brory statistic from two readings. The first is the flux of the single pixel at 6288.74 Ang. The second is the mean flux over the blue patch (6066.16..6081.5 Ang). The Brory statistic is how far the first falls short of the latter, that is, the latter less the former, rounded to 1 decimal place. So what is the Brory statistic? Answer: 3.1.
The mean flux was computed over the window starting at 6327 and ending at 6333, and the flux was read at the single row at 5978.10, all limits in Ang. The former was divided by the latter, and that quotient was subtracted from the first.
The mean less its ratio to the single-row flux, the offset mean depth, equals 11.1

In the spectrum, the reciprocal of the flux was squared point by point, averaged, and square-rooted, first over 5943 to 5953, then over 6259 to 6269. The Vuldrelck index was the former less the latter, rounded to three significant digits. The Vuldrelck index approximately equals -0.430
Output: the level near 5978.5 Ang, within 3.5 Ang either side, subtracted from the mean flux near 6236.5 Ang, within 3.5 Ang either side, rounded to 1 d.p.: -6.8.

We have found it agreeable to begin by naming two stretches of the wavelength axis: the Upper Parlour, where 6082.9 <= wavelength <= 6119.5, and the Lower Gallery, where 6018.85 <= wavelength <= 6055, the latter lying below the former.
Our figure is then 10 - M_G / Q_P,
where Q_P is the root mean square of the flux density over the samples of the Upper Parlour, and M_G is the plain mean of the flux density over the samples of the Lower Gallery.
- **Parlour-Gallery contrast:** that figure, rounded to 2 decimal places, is 8.76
